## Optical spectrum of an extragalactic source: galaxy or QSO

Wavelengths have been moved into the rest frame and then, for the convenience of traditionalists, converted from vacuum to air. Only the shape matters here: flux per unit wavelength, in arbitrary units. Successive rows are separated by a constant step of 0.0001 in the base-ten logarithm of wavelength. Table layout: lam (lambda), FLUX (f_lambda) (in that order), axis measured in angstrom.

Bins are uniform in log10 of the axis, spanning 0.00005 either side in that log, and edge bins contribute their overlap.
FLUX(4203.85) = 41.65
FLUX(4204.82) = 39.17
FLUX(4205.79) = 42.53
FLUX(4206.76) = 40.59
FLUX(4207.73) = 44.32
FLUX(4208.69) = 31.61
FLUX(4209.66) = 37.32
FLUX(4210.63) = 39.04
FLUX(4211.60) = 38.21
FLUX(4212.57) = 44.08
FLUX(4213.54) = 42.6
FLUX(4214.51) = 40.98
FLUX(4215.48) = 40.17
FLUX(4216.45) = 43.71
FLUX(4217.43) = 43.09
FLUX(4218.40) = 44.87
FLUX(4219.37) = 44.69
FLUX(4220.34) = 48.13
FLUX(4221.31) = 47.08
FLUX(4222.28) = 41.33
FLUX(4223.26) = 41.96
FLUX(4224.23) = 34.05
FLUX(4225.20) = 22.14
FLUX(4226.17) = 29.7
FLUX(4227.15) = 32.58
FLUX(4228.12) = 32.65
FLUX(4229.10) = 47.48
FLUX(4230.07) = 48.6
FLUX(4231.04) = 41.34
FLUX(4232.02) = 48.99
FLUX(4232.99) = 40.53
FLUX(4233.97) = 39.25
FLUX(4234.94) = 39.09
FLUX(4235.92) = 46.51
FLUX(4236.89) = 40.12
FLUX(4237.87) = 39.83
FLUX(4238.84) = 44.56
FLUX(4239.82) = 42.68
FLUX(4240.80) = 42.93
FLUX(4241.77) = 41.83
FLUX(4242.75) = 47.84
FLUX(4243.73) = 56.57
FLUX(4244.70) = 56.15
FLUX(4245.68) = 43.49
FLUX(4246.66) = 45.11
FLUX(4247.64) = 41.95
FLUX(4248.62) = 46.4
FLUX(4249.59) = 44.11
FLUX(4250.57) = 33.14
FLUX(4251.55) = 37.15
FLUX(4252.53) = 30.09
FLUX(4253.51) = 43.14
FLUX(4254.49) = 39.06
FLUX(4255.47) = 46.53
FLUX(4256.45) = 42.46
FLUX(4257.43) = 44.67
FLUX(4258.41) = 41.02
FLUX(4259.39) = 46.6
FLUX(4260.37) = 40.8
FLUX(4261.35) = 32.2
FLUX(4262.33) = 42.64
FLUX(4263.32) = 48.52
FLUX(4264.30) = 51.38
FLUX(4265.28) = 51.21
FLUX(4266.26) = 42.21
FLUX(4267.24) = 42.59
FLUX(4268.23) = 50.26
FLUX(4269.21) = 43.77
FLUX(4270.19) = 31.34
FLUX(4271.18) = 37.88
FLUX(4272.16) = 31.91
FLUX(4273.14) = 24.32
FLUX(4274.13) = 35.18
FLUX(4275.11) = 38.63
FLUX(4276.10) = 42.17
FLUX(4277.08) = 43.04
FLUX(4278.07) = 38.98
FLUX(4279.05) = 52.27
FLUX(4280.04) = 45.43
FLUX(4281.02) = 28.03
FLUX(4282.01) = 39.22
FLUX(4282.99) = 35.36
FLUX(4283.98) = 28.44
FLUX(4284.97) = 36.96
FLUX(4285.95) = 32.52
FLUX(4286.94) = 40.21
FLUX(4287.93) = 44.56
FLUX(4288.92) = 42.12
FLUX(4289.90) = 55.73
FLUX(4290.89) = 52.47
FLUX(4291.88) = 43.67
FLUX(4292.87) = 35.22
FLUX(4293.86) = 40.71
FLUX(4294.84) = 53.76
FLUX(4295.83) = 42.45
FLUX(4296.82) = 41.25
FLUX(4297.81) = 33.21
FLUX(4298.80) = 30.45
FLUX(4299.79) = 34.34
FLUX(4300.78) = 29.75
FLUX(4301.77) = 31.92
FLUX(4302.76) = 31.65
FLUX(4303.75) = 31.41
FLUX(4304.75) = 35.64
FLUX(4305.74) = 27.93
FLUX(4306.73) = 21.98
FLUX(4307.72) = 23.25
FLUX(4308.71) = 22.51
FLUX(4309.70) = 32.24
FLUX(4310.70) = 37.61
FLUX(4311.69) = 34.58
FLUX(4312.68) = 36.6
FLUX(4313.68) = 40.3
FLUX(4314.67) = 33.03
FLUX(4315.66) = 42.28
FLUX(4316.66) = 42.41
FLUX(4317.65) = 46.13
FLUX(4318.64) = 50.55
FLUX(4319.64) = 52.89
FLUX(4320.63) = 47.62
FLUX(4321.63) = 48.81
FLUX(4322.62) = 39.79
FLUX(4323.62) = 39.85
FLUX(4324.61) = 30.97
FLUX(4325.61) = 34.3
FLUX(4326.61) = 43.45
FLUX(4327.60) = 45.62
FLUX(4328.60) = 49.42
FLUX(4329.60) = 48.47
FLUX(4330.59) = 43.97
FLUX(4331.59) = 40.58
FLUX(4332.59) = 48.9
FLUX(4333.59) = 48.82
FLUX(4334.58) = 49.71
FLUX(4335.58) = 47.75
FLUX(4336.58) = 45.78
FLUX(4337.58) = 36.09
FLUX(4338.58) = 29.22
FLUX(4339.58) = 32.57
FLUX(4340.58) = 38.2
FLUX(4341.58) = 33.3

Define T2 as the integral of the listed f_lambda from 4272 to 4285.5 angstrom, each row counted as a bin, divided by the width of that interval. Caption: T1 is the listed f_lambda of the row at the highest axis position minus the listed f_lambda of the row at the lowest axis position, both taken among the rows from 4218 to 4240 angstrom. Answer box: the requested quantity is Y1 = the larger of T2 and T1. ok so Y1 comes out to 37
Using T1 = -2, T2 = 37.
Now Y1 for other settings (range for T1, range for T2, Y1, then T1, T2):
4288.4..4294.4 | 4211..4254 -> 42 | -1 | 42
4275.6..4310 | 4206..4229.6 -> 40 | -10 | 40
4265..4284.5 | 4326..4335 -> 46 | -23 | 46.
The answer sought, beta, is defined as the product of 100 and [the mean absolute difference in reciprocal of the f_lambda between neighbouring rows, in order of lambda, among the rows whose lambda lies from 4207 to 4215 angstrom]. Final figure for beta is 0.30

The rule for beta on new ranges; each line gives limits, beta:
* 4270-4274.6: 0.82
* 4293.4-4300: 0.40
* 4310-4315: 0.30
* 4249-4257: 0.51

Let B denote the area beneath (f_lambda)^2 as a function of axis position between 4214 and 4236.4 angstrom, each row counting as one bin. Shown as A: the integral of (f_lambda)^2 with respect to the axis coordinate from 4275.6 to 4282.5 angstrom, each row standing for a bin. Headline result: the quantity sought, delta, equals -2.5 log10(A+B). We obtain -11.8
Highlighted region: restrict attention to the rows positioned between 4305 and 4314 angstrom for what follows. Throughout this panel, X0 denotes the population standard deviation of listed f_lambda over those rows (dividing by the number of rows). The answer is 6.7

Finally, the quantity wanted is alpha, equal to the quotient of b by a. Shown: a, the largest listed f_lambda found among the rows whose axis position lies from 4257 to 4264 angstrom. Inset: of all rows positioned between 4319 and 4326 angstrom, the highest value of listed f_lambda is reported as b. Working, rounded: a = 48.52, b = 52.89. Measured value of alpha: 1.09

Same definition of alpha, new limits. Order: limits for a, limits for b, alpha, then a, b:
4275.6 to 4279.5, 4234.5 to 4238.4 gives 0.89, 52.27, 46.51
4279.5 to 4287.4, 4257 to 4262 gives 1.03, 45.43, 46.6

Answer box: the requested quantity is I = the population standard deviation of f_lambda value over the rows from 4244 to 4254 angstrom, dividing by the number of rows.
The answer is 6.9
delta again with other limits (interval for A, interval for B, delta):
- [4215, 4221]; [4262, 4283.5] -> -11.7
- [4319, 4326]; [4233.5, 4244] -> -11.3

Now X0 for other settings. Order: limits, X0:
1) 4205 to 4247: 6.2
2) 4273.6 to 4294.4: 7.1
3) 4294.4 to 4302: 7.7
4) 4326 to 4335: 3.1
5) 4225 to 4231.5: 9.0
